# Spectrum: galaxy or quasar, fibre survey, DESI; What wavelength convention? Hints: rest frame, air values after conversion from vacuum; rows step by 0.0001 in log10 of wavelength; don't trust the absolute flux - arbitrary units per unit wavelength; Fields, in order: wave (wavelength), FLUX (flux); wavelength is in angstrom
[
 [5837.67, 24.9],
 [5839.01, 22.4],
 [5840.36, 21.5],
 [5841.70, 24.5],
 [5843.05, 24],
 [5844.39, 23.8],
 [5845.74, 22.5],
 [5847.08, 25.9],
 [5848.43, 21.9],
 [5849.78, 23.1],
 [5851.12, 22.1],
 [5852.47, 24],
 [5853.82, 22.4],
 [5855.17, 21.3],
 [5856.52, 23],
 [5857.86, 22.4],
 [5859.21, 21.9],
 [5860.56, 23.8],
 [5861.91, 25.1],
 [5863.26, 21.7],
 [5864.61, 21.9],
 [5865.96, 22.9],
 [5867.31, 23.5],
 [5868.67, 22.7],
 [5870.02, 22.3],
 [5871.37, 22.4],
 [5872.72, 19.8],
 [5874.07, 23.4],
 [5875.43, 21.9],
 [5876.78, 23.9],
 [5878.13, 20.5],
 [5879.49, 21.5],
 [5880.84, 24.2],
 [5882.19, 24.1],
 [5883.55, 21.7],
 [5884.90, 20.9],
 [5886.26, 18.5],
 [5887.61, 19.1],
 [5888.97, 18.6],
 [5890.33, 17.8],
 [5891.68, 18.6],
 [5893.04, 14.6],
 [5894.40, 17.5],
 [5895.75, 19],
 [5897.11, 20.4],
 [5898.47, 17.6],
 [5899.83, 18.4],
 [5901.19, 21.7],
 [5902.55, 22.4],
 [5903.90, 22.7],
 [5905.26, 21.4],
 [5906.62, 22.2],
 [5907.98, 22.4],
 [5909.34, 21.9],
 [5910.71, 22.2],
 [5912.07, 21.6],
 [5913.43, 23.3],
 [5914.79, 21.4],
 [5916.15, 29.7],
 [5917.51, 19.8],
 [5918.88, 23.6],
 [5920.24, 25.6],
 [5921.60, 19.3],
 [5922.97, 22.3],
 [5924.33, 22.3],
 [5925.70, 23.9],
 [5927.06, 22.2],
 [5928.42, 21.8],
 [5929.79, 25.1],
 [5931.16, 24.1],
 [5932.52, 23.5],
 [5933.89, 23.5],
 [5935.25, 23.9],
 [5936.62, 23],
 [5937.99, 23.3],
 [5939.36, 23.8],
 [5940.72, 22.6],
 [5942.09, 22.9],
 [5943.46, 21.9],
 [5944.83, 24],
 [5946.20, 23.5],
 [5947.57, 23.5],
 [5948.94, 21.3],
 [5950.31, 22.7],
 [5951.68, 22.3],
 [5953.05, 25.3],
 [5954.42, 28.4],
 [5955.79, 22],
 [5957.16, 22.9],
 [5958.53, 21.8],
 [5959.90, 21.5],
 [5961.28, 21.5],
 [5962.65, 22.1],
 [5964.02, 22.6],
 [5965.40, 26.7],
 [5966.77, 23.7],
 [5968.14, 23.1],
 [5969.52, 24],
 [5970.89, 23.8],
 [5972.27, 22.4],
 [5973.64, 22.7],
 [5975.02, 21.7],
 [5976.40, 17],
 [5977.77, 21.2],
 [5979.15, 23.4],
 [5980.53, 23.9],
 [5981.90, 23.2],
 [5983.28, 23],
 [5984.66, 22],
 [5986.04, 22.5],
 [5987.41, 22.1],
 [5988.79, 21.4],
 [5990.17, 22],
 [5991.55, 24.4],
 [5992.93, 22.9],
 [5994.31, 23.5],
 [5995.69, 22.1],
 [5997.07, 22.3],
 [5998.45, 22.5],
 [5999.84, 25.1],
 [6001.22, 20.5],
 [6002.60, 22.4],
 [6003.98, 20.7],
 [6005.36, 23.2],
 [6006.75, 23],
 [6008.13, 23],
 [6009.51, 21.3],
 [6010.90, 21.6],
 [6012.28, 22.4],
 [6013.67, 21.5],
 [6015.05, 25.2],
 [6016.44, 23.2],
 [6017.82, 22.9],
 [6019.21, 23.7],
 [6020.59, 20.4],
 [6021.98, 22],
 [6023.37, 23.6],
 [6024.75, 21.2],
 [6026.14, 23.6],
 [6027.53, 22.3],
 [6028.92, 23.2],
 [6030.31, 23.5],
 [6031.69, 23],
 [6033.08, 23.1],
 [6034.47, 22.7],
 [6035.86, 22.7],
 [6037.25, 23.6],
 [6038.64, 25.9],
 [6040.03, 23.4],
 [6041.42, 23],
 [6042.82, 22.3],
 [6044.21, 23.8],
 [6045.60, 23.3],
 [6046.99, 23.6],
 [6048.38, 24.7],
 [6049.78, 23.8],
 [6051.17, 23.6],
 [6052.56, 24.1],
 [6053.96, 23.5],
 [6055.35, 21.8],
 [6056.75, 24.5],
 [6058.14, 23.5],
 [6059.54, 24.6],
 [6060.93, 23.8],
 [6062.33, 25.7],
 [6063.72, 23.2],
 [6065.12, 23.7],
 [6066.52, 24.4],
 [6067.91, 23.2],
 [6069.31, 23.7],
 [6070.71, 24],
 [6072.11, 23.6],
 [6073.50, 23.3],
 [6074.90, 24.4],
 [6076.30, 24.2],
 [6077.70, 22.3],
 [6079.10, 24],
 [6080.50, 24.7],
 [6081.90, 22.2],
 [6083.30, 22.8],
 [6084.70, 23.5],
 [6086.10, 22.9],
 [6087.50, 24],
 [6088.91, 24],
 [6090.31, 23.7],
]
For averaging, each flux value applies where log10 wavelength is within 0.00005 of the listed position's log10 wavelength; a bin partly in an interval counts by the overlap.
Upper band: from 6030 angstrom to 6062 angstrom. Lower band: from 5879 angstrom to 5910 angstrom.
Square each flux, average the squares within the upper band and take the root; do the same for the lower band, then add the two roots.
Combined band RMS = 44.0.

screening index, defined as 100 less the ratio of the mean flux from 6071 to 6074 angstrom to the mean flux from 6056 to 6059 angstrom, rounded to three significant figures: 99.0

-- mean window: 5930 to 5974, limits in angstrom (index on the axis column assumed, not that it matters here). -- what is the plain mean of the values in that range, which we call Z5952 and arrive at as 23.3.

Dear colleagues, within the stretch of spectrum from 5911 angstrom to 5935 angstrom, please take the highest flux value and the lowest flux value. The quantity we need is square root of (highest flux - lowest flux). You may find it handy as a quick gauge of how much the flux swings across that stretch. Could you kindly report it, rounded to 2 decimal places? 3.22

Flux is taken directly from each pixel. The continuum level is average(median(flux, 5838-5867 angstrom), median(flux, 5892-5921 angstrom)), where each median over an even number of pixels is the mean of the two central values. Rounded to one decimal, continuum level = 22.1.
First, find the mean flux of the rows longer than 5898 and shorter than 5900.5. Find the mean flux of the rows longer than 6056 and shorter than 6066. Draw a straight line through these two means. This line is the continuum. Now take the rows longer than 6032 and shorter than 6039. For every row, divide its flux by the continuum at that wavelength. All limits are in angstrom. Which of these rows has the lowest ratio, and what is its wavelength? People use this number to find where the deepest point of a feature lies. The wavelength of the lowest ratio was 6035.86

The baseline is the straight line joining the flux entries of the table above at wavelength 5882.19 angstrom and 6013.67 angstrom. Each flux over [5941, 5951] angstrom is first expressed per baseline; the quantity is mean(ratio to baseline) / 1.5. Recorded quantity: 0.666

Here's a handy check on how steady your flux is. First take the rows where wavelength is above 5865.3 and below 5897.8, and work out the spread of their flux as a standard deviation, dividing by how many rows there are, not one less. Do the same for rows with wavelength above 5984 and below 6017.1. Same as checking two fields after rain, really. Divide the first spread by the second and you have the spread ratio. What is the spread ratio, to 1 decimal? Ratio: 2.1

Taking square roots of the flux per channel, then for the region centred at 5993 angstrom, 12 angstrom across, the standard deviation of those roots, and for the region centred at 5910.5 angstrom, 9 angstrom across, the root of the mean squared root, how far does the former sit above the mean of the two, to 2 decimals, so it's -2.31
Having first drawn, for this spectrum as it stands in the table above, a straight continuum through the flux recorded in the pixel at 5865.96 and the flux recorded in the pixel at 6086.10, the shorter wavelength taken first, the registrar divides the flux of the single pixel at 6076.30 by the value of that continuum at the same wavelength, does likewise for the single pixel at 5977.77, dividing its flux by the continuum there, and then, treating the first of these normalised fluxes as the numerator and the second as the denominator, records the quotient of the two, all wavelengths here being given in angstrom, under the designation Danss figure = 1.14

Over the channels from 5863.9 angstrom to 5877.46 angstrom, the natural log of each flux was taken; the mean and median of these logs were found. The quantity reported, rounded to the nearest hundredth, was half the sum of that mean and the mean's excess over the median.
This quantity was 1.55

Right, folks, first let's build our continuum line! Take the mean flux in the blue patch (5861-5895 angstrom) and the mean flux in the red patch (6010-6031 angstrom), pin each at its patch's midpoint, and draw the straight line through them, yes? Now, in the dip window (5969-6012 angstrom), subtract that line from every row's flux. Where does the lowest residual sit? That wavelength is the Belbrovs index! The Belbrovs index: 5976.40 angstrom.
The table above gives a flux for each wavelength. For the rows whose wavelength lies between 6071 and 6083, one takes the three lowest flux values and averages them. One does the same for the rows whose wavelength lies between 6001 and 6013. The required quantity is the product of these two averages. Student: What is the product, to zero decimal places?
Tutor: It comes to 471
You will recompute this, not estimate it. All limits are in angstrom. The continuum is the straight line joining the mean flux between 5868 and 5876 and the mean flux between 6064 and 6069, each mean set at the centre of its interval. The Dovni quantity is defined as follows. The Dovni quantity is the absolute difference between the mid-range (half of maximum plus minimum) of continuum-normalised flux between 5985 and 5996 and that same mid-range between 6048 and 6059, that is 0.007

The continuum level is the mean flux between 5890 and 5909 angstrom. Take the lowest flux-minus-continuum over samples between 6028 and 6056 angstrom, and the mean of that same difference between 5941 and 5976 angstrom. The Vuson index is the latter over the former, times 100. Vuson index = 165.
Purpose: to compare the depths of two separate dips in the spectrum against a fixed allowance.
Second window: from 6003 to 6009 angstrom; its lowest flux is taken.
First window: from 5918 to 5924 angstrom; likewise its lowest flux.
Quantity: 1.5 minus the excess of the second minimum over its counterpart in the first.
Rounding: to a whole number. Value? 0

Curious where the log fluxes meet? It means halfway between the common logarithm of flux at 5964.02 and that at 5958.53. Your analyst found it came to 1.35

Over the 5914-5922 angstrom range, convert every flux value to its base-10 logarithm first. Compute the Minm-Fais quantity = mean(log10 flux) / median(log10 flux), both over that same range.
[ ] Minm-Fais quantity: 1.01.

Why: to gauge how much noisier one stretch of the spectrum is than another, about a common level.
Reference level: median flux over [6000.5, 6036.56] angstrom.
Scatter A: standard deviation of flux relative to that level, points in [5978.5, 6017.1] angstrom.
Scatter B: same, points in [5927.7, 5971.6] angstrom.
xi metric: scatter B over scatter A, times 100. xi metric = 131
